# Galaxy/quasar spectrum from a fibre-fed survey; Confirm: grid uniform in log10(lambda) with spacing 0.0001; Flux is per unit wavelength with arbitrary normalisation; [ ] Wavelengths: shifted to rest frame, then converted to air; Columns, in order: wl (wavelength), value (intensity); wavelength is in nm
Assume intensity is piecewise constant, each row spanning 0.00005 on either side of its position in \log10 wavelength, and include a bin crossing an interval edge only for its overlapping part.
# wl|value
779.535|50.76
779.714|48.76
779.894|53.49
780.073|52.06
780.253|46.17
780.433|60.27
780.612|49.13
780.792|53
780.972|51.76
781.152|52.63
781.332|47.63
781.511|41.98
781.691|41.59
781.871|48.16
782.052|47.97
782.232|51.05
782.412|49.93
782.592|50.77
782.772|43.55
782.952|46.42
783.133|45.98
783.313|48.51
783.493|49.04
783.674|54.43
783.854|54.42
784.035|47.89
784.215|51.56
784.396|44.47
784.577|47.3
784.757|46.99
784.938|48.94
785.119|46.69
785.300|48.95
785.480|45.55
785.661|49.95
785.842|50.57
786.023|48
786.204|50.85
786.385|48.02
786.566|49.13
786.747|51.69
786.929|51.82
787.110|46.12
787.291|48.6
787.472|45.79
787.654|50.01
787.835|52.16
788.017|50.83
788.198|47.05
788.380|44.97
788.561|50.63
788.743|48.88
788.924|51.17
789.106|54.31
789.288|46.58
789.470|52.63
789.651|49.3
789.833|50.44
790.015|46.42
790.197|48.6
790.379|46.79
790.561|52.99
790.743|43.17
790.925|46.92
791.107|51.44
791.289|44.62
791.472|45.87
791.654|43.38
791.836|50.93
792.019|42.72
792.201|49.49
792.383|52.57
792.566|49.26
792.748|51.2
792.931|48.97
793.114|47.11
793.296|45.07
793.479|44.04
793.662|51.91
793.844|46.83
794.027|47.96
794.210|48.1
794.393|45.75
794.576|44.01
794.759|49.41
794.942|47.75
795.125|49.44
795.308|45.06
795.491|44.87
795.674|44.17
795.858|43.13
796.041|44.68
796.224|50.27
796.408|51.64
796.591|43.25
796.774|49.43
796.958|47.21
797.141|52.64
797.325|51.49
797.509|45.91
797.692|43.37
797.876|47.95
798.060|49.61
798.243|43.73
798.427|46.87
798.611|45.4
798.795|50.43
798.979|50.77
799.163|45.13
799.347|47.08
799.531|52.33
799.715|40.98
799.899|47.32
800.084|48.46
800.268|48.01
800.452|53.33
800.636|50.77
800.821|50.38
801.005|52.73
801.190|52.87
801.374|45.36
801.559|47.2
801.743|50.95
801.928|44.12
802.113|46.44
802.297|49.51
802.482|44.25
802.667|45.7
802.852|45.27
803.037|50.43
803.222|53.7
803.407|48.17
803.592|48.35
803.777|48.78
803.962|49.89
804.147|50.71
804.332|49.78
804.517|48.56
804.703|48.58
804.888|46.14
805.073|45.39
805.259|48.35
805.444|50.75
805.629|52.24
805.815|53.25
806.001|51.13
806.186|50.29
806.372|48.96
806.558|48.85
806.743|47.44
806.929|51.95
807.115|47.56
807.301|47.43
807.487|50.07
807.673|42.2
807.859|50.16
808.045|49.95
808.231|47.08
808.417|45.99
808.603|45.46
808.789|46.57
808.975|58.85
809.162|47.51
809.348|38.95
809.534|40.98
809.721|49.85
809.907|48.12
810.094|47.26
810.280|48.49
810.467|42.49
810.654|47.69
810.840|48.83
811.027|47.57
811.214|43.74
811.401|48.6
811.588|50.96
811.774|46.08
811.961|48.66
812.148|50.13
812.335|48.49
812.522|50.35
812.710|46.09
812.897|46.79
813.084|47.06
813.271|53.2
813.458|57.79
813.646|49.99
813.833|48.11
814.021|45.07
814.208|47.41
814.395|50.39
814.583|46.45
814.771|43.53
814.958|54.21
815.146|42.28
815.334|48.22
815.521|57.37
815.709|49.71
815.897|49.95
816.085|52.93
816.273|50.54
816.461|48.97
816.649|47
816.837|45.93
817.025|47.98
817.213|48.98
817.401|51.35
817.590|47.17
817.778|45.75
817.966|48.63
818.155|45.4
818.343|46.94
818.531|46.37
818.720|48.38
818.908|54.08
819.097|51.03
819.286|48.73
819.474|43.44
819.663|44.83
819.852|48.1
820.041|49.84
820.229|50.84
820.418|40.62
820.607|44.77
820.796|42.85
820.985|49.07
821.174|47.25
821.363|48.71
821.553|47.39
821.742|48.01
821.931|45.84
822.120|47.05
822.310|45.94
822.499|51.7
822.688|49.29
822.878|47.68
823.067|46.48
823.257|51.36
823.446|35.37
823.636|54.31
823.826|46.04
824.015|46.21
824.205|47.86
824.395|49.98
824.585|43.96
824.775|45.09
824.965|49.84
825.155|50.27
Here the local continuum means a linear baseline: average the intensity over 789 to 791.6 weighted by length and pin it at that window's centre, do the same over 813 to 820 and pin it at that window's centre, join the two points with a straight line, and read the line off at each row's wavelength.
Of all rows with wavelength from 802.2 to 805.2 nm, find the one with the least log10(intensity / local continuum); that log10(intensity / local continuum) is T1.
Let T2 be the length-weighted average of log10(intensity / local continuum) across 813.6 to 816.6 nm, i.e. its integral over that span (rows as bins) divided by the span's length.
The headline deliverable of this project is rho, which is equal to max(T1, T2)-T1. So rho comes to 0.042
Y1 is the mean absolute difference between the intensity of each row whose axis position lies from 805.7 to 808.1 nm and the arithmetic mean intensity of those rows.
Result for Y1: 1.94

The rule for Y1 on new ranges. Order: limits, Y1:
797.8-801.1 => 2.57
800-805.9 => 2.26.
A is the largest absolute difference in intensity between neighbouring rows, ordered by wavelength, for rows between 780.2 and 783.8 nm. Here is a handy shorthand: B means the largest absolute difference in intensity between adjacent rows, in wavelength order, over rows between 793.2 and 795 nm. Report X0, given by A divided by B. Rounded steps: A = 14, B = 8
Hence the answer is 1.8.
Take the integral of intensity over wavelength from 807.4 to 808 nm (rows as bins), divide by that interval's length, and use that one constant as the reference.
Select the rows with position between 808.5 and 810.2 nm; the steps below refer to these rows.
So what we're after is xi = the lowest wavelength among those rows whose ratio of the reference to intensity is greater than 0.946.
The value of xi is 808.603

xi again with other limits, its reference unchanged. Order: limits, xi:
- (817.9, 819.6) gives 817.966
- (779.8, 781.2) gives 780.253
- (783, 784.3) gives 783.133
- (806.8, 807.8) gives 807.115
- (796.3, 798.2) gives 796.591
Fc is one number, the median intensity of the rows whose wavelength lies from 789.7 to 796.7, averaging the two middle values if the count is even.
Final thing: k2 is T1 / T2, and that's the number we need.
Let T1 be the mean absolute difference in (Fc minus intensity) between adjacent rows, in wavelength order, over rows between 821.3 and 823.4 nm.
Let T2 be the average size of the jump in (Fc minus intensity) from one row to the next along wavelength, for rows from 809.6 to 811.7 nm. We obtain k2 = 0.78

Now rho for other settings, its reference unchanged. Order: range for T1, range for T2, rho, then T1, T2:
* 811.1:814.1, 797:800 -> 0.036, -0.047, -0.0103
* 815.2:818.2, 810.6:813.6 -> 0.032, -0.031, 0.0010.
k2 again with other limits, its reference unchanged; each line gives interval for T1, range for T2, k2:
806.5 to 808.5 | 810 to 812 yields 0.99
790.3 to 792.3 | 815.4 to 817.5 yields 2.46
